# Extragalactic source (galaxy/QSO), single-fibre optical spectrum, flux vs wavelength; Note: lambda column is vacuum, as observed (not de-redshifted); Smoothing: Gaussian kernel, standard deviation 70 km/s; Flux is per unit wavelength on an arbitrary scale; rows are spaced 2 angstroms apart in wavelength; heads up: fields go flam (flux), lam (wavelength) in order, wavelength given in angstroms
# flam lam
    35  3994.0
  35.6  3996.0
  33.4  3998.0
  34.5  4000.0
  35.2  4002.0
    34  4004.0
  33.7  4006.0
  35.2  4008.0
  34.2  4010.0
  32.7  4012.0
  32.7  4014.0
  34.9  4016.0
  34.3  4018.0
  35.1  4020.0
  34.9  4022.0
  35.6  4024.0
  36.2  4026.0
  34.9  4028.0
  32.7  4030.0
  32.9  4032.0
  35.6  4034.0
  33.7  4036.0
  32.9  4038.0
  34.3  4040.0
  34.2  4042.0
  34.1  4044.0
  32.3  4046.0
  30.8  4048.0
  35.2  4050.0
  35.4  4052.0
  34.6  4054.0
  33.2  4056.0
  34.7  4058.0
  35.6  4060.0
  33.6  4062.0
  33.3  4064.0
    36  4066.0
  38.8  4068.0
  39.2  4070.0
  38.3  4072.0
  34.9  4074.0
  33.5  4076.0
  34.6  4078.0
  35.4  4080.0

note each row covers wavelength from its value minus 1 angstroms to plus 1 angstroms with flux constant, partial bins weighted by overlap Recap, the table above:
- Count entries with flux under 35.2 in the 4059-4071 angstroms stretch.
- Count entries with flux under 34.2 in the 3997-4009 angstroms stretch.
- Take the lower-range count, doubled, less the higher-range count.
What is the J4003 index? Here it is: 4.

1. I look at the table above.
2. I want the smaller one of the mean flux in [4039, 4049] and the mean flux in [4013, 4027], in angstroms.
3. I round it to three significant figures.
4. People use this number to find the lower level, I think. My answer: 33.1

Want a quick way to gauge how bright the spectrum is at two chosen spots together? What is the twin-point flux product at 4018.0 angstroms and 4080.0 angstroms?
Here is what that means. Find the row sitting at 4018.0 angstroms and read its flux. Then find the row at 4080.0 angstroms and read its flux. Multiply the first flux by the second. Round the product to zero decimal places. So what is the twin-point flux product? 1214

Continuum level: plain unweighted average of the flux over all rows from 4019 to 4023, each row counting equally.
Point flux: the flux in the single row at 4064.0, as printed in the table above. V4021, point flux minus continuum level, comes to -1.7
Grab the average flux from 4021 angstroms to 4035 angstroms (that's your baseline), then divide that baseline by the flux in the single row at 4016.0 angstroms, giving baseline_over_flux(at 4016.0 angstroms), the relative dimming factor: 0.99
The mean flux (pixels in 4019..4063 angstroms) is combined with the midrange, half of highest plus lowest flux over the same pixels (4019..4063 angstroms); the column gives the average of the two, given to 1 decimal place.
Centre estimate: 33.9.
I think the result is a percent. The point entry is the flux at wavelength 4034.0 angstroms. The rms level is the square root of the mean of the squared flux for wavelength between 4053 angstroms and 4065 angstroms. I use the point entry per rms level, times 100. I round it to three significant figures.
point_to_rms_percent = 104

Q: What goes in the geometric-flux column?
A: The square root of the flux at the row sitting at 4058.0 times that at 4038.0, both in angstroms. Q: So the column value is 33.8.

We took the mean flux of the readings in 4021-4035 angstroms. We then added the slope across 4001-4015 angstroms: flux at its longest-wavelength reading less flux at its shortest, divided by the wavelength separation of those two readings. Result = 34.5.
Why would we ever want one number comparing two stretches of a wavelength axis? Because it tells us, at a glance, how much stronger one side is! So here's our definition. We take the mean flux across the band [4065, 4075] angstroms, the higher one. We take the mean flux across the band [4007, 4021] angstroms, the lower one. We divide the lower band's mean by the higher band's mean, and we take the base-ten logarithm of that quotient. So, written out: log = -0.040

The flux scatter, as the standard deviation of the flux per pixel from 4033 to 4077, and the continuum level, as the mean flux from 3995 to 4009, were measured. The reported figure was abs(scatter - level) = 32.5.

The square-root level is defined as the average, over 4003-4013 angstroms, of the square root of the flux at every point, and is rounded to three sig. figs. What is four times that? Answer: 23.3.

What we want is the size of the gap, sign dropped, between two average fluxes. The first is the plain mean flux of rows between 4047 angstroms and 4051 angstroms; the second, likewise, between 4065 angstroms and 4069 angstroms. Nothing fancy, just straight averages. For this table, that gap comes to 4.4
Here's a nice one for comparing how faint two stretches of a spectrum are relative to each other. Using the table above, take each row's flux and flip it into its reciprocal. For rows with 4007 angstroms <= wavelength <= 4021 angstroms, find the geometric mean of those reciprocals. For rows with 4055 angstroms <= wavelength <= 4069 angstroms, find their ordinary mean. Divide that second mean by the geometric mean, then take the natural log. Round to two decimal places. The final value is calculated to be -0.02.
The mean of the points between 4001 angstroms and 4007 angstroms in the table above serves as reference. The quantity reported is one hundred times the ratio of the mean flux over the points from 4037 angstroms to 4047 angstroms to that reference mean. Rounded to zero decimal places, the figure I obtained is 98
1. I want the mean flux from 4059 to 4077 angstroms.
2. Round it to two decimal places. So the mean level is 35.91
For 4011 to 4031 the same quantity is 34.40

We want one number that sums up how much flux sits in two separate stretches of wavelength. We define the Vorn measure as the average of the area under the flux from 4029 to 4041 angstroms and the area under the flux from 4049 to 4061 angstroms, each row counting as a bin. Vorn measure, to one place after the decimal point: 410.8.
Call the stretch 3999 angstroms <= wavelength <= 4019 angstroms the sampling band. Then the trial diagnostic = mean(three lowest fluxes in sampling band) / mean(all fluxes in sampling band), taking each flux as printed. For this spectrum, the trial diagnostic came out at 0.968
